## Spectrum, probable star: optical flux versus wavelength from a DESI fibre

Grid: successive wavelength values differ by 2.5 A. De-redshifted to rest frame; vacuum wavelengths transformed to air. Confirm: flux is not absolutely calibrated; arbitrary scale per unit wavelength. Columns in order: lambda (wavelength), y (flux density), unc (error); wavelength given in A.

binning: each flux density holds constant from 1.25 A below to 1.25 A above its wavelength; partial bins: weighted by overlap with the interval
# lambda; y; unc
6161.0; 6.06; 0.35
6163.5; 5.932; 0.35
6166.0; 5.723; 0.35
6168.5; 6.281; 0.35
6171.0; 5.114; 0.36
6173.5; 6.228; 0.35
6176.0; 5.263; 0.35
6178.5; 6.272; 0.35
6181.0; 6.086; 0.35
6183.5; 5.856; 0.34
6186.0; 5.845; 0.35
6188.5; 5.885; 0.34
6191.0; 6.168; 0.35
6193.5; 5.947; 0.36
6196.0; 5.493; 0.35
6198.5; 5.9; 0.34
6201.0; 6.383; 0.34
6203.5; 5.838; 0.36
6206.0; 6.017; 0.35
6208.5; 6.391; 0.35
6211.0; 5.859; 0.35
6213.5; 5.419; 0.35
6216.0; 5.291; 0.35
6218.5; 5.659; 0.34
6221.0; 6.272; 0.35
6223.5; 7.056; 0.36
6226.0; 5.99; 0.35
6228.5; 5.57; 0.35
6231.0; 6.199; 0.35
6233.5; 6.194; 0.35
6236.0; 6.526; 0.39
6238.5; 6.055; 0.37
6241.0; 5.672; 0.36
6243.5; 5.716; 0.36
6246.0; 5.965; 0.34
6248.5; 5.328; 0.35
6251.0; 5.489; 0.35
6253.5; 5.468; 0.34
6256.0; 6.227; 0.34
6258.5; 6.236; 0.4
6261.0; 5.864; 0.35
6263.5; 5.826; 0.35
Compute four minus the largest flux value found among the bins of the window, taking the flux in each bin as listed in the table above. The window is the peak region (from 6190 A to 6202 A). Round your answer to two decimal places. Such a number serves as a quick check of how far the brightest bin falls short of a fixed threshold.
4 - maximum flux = -2.38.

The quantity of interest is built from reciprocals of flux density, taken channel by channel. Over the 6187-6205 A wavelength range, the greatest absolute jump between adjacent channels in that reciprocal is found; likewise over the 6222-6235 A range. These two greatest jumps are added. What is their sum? 0.0398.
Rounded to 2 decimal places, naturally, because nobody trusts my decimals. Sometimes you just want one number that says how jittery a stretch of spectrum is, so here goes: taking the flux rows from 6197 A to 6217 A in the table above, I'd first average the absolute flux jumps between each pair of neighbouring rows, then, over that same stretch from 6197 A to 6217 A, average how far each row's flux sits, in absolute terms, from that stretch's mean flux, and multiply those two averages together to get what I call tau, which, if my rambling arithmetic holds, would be 0.11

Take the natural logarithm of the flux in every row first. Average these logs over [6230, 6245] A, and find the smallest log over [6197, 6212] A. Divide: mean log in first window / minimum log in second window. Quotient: 1.02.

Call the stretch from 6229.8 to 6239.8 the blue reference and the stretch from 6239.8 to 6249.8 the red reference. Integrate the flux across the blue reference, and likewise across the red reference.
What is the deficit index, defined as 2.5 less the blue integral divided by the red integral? 1.40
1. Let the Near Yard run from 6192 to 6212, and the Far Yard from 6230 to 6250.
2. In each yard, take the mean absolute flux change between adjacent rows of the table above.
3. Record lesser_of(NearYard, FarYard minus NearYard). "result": -0.12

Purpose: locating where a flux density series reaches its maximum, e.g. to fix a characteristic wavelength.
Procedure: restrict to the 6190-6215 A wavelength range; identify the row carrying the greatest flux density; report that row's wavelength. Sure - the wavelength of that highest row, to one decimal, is 6208.5 A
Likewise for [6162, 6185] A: 6168.5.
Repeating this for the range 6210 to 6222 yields 6221.0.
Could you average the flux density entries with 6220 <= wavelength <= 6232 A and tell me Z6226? 6.22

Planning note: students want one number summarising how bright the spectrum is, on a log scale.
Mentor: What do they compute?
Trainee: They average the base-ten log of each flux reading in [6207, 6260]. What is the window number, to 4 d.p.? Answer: 0.7721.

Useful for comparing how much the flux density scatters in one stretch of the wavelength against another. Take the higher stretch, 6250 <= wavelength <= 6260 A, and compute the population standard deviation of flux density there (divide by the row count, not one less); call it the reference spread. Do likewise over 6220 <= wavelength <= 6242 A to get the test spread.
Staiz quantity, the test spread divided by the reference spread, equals 1.1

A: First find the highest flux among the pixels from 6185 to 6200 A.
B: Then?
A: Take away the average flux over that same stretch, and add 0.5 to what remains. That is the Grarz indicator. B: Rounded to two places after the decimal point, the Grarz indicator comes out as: 0.79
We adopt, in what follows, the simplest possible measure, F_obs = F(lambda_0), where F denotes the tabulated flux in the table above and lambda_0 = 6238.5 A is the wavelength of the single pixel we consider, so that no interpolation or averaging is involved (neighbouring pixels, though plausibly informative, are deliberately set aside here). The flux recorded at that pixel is 6.055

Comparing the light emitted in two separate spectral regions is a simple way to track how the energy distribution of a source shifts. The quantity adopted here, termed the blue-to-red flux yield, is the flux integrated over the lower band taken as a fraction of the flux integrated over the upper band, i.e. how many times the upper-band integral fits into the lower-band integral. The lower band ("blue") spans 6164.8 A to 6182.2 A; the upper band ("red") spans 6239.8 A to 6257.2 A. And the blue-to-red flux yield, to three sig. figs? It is 1.03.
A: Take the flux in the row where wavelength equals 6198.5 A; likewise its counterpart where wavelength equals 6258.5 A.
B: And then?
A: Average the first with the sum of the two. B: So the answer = 9.0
